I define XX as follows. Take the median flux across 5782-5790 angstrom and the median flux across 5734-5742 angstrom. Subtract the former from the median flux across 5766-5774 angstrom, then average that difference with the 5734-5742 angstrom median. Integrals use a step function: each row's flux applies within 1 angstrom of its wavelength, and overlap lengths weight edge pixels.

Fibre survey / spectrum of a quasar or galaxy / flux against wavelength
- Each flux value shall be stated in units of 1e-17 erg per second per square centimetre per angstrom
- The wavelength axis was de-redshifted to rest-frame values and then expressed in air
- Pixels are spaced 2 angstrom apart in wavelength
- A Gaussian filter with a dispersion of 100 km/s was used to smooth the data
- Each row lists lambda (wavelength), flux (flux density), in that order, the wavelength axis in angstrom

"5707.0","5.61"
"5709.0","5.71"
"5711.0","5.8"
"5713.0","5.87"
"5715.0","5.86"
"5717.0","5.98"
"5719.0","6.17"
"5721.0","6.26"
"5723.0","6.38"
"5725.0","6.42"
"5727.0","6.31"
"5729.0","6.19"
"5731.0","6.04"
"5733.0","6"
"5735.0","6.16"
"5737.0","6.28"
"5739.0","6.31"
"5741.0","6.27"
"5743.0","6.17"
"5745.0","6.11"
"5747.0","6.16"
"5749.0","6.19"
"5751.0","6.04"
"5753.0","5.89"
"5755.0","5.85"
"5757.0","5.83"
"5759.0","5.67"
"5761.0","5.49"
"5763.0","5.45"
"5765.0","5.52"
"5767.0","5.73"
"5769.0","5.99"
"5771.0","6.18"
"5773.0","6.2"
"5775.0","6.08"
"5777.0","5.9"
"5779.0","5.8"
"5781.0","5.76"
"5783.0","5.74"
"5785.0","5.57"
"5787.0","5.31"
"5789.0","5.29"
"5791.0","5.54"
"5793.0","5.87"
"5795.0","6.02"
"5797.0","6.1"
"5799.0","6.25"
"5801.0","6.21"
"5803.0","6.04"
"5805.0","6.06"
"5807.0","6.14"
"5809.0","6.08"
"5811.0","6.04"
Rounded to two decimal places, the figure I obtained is 3.46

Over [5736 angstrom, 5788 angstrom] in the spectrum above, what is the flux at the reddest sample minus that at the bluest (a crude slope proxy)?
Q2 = -1.0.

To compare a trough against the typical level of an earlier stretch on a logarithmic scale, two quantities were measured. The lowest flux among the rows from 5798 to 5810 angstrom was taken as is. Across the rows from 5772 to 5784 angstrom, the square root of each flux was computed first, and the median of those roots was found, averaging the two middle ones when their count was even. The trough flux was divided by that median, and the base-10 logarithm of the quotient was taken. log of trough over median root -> 0.397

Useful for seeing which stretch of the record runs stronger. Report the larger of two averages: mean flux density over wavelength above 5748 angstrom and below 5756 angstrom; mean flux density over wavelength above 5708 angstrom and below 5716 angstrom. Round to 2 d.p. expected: 5.99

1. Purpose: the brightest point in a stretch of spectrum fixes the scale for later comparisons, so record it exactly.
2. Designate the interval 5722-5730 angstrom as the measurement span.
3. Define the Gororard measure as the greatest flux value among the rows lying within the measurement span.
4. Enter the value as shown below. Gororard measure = 6.42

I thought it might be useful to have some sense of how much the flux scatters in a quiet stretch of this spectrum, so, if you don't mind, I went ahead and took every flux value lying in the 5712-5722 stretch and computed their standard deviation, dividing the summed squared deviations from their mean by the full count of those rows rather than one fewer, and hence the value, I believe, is 0.161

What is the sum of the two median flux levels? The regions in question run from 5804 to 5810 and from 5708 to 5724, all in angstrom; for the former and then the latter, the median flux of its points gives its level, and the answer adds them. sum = 12.0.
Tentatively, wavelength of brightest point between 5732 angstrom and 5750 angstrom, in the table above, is 5739.0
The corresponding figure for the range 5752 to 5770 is 5769.0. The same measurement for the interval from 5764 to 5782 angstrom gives 5773.0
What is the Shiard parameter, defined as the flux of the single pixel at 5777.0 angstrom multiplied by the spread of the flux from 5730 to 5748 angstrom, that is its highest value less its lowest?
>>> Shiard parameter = 1.8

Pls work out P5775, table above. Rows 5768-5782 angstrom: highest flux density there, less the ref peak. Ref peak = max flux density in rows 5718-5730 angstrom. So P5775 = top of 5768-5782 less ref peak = -0.2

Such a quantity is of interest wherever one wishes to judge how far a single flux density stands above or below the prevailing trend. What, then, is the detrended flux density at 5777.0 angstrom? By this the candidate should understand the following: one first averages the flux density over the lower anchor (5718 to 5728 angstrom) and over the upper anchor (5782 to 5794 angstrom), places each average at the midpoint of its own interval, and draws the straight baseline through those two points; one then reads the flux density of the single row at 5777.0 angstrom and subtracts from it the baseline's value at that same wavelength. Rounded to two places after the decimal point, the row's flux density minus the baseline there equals 0.22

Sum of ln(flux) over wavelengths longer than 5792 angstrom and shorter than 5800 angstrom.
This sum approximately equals 7.21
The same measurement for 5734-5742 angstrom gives 7.33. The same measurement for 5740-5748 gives 7.28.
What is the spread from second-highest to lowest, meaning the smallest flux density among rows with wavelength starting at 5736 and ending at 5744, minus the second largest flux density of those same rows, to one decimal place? -0.1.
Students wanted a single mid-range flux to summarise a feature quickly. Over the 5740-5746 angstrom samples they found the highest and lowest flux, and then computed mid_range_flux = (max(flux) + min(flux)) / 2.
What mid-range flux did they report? 6.19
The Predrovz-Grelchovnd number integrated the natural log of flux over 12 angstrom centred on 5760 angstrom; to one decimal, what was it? 20.7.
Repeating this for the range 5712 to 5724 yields 21.7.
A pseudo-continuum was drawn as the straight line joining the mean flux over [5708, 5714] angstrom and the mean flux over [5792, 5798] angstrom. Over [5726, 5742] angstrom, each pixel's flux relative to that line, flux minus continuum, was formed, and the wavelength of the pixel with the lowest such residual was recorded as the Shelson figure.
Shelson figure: 5733.0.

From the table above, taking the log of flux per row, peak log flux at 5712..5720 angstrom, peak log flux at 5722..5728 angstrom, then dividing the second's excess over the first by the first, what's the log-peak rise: 0.022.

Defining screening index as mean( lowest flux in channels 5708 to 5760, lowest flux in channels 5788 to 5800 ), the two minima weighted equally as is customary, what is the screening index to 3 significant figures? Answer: 5.48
